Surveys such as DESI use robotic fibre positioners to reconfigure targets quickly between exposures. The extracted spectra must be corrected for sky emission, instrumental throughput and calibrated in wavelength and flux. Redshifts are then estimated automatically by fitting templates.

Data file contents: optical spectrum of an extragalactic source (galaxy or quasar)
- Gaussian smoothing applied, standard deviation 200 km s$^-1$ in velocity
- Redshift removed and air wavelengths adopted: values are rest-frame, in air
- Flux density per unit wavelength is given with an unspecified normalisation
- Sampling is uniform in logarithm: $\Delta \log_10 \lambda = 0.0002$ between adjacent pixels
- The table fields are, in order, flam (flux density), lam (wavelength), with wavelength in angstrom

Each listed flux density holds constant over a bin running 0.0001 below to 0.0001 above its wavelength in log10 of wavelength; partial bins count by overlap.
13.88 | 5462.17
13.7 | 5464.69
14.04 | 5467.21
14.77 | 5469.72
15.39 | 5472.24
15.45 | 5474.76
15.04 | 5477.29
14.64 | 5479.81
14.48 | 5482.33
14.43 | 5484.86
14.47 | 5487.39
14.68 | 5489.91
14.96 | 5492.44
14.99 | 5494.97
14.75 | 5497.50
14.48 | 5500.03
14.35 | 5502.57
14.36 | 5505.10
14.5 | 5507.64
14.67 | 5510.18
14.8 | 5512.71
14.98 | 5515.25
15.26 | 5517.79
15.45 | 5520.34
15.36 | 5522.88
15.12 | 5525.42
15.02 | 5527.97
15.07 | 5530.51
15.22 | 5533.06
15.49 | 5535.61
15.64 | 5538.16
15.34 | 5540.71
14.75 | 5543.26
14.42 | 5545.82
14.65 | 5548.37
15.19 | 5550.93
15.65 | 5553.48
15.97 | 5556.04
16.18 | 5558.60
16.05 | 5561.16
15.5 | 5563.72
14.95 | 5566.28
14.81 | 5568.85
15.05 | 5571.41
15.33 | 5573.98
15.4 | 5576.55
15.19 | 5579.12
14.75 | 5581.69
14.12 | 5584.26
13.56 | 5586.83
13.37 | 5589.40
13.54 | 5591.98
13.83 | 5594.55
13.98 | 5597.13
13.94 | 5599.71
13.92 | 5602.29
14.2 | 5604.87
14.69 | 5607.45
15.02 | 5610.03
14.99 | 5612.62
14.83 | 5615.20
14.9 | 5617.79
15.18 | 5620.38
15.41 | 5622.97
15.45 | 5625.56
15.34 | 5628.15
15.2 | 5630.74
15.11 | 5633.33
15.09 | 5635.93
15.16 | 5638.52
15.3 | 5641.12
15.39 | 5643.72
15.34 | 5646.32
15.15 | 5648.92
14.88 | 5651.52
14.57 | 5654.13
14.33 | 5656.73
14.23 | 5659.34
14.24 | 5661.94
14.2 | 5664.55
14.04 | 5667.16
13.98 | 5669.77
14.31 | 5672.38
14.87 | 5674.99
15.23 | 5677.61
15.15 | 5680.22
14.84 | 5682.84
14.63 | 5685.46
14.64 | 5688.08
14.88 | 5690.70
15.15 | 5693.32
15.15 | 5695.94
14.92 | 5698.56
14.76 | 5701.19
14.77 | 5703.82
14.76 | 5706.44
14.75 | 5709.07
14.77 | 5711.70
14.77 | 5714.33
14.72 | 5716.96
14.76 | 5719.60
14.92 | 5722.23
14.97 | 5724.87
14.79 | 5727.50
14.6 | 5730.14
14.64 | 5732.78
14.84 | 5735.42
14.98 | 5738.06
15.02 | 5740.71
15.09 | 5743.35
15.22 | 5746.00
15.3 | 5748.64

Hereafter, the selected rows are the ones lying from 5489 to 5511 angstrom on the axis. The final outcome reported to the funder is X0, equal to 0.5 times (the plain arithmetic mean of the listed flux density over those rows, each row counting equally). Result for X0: 7.32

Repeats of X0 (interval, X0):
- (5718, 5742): 7.42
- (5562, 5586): 7.51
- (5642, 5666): 7.35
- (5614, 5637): 7.58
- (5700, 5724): 7.39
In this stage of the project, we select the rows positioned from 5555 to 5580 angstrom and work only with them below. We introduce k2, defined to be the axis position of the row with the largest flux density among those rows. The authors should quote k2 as 5558.60 angstrom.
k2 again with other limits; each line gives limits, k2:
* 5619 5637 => 5625.56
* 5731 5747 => 5746.00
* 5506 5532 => 5520.34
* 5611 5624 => 5622.97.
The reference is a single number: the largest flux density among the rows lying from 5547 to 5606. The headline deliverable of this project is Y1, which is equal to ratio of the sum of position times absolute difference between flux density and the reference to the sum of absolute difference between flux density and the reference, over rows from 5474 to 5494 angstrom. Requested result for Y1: 5484.2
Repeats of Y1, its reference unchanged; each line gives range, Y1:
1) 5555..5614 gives 5590.3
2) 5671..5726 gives 5698.6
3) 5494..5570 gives 5526.4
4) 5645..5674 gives 5661.2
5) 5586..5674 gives 5626.8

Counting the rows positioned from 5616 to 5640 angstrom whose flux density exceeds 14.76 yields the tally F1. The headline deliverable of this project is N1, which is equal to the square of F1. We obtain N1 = 81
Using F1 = 9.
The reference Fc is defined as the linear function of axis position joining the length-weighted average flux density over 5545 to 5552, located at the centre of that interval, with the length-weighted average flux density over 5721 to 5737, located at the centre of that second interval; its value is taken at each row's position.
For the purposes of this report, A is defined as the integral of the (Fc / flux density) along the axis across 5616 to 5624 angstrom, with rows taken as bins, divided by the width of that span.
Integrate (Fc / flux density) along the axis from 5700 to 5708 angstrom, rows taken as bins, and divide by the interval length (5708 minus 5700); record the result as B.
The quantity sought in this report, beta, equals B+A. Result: 1.98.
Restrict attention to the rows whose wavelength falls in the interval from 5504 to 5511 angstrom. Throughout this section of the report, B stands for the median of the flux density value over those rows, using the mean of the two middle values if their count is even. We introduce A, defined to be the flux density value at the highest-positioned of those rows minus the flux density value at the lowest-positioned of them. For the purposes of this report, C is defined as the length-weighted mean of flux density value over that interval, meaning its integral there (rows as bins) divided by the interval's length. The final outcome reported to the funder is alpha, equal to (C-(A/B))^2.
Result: 209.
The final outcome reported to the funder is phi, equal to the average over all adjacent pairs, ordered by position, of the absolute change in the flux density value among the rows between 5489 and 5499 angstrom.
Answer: 0.18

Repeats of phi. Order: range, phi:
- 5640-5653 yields 0.15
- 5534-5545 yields 0.35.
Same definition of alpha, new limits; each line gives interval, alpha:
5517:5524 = 235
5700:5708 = 218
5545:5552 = 216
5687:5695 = 221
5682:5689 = 216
